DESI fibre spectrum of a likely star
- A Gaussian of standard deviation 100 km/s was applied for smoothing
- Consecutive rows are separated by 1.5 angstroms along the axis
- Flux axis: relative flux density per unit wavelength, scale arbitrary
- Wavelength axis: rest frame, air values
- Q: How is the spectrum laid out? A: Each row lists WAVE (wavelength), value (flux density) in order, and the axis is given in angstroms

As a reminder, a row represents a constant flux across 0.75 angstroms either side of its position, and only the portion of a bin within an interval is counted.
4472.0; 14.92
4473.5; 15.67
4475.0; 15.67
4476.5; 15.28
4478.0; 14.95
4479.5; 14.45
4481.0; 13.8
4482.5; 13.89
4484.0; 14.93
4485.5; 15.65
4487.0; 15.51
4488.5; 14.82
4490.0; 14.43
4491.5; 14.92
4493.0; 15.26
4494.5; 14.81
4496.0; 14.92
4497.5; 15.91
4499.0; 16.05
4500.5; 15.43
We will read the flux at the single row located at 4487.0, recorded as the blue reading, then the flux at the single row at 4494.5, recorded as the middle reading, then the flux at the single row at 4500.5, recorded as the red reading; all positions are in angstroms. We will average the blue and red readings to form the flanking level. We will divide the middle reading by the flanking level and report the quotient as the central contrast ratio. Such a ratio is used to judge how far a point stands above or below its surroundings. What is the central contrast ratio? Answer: 0.96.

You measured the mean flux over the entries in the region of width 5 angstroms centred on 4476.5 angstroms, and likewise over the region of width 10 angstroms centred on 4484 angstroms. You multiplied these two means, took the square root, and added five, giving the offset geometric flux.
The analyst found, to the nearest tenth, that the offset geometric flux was 20.0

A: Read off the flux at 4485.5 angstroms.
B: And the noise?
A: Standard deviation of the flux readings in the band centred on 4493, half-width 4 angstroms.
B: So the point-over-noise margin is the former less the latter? 15.4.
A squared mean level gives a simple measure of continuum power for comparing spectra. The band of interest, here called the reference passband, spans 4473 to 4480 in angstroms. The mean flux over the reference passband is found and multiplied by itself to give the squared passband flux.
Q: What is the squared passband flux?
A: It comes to 231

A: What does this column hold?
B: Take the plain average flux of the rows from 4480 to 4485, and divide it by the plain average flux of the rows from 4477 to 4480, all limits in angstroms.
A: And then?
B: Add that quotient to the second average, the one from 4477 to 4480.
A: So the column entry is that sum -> 15.7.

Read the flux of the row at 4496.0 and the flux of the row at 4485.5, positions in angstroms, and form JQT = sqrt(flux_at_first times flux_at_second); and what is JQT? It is 15.28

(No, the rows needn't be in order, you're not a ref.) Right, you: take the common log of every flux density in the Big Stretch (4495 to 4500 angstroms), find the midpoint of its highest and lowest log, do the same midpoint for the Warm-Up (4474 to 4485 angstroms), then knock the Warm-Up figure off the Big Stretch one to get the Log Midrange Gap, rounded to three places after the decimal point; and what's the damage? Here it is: 0.022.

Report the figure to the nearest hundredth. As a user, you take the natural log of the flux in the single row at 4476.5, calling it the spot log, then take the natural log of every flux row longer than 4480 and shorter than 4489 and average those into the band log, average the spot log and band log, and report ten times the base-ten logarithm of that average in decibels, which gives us 4.33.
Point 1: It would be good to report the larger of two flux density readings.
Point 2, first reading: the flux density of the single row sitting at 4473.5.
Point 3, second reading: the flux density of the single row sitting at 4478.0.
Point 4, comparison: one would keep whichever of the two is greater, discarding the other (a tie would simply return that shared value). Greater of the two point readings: 15.7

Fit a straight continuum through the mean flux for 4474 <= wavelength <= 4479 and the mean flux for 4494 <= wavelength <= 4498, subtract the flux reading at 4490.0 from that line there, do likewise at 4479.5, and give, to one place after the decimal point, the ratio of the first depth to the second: 1.0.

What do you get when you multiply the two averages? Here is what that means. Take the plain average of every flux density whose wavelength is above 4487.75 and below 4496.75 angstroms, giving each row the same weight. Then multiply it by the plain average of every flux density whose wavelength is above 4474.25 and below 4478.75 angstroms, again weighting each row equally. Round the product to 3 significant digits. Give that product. 227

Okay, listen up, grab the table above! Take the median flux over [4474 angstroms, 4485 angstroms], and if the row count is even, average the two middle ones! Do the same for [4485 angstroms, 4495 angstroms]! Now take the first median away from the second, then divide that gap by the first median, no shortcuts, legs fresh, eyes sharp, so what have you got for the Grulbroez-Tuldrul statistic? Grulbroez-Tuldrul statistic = 0.00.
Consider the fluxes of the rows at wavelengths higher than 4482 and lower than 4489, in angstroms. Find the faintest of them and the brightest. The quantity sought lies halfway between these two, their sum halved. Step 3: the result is 14.8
